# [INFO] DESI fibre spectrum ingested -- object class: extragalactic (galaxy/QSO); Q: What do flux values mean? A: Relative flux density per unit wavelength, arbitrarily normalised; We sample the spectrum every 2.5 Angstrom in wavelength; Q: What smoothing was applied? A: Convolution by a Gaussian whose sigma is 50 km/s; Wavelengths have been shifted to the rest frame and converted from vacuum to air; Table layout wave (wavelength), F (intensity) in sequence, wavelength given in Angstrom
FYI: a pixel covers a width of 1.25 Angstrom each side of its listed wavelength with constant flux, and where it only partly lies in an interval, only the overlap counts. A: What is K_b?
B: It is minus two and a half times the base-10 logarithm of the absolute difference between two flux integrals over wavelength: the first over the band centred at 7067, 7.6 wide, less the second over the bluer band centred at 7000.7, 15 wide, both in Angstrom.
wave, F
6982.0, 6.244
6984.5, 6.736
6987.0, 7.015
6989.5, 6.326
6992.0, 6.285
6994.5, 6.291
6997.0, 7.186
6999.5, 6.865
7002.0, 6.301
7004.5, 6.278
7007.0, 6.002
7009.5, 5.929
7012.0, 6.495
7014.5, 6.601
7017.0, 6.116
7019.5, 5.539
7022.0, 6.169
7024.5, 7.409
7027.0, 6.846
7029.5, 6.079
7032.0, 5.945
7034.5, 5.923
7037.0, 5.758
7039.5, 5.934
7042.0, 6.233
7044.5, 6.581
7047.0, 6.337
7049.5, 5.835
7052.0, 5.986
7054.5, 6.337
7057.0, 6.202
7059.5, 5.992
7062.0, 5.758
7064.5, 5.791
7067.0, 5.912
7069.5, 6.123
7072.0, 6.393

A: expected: -4.3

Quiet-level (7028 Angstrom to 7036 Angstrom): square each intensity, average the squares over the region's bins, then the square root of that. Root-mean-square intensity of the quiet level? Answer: 5.98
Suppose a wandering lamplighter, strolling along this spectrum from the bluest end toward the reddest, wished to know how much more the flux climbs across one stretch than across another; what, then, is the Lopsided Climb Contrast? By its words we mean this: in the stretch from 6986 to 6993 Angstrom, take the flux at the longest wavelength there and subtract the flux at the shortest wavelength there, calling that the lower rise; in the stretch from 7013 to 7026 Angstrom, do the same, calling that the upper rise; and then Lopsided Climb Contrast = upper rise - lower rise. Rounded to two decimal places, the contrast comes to 1.54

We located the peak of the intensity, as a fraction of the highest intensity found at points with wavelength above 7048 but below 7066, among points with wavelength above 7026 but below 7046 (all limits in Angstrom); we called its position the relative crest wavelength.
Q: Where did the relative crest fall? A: 7027.0 Angstrom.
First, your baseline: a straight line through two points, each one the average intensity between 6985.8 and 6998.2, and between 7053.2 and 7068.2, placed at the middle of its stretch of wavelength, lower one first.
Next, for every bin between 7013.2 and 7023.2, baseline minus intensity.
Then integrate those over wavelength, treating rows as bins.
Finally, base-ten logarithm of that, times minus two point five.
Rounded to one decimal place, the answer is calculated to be -1.1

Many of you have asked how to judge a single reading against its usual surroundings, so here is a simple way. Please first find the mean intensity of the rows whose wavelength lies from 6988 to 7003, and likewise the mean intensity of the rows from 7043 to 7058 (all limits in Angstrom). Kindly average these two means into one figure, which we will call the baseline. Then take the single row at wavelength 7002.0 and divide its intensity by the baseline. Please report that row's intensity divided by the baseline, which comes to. 0.99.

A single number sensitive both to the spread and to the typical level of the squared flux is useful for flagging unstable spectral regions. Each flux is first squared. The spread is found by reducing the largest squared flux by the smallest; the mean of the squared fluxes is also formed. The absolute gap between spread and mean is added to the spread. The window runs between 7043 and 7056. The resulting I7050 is 39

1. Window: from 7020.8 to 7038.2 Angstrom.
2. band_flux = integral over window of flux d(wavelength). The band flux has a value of 110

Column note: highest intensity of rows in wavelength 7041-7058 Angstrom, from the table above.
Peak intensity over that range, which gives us 6.581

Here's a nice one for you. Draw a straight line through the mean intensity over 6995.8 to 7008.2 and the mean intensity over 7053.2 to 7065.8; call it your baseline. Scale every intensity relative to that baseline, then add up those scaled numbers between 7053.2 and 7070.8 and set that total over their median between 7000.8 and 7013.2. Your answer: 7.3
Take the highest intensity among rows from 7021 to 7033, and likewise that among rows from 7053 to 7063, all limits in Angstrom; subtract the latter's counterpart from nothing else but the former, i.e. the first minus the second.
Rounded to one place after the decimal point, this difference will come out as 1.1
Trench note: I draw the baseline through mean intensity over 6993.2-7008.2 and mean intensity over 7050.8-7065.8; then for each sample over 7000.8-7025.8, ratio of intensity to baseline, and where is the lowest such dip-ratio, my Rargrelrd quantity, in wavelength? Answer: 7019.5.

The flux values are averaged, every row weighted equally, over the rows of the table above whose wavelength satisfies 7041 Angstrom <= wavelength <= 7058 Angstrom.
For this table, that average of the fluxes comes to 6.22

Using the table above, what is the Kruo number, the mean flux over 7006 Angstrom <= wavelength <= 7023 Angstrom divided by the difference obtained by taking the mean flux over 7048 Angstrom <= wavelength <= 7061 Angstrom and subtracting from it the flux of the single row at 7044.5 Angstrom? -12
